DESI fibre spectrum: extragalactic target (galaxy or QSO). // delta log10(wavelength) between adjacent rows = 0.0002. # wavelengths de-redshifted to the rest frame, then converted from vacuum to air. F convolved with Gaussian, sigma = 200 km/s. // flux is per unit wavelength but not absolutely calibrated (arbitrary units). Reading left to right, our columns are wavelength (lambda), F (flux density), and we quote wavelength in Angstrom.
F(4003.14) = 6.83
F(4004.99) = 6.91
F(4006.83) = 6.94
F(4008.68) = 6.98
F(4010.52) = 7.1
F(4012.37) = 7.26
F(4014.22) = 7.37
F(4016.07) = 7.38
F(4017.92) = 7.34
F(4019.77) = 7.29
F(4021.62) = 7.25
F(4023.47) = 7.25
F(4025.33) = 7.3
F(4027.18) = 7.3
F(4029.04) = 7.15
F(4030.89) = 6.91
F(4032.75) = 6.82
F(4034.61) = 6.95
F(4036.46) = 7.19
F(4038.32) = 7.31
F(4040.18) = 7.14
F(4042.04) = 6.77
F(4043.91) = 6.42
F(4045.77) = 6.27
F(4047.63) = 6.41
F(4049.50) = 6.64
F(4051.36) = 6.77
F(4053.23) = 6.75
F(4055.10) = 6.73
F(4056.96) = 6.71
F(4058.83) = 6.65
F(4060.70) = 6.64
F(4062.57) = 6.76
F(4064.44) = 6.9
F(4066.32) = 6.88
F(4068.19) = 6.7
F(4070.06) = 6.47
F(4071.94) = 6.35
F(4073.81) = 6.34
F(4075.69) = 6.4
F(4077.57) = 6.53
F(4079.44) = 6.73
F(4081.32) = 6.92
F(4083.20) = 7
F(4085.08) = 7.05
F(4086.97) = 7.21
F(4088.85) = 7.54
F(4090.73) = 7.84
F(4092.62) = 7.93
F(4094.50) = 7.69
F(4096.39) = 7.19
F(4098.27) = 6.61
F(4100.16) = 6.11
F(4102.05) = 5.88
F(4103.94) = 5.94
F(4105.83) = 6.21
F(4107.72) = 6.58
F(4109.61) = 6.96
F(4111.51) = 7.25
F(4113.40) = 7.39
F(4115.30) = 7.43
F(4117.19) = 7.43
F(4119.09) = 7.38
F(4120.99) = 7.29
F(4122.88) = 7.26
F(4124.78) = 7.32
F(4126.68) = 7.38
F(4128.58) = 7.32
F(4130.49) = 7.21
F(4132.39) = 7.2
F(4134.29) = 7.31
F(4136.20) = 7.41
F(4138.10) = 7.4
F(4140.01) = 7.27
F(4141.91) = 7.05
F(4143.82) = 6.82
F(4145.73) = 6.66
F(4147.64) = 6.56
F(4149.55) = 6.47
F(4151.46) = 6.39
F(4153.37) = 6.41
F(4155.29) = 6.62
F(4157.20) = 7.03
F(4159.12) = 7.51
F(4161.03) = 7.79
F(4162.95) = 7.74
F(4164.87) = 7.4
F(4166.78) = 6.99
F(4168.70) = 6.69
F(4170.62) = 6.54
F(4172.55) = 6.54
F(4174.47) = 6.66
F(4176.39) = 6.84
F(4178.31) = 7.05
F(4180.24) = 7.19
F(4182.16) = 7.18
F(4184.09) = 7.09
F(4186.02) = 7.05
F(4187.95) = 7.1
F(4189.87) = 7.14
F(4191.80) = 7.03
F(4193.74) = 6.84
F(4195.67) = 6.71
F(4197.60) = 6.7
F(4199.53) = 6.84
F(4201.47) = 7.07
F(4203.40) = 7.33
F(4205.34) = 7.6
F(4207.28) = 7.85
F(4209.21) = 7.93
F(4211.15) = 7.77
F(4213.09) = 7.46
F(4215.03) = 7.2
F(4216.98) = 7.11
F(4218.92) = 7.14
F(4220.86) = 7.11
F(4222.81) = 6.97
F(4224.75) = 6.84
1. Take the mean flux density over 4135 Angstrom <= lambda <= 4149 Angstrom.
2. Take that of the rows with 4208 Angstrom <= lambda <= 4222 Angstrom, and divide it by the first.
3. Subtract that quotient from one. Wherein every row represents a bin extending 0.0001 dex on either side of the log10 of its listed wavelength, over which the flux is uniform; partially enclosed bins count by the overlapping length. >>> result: -0.05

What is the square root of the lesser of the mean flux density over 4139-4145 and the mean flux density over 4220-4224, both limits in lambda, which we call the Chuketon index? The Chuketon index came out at 2.65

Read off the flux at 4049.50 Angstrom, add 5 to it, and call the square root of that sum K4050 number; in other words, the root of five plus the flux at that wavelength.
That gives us 3.41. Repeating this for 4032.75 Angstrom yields 3.44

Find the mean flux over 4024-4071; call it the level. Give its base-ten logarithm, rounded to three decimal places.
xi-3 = 0.834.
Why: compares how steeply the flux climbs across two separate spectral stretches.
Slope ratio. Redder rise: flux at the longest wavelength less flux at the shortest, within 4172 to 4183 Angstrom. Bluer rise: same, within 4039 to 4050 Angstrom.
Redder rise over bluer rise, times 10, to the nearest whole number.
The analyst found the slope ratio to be -13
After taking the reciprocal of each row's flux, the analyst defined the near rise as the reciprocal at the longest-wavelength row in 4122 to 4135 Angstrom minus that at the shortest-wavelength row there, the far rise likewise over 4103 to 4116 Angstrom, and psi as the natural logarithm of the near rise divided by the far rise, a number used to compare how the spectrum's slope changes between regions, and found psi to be -3.6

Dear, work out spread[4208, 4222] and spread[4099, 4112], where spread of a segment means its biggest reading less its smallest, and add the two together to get 2.2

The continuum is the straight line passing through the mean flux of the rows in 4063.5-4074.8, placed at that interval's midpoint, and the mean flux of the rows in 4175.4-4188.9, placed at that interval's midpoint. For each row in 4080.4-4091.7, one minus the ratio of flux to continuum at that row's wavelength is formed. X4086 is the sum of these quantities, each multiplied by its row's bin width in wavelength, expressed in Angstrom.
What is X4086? -0.99 Angstrom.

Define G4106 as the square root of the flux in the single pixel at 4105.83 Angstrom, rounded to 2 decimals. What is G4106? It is 2.49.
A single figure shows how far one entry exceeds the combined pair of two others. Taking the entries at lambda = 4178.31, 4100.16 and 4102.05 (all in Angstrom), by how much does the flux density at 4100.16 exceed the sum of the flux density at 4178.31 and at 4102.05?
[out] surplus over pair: -6.8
